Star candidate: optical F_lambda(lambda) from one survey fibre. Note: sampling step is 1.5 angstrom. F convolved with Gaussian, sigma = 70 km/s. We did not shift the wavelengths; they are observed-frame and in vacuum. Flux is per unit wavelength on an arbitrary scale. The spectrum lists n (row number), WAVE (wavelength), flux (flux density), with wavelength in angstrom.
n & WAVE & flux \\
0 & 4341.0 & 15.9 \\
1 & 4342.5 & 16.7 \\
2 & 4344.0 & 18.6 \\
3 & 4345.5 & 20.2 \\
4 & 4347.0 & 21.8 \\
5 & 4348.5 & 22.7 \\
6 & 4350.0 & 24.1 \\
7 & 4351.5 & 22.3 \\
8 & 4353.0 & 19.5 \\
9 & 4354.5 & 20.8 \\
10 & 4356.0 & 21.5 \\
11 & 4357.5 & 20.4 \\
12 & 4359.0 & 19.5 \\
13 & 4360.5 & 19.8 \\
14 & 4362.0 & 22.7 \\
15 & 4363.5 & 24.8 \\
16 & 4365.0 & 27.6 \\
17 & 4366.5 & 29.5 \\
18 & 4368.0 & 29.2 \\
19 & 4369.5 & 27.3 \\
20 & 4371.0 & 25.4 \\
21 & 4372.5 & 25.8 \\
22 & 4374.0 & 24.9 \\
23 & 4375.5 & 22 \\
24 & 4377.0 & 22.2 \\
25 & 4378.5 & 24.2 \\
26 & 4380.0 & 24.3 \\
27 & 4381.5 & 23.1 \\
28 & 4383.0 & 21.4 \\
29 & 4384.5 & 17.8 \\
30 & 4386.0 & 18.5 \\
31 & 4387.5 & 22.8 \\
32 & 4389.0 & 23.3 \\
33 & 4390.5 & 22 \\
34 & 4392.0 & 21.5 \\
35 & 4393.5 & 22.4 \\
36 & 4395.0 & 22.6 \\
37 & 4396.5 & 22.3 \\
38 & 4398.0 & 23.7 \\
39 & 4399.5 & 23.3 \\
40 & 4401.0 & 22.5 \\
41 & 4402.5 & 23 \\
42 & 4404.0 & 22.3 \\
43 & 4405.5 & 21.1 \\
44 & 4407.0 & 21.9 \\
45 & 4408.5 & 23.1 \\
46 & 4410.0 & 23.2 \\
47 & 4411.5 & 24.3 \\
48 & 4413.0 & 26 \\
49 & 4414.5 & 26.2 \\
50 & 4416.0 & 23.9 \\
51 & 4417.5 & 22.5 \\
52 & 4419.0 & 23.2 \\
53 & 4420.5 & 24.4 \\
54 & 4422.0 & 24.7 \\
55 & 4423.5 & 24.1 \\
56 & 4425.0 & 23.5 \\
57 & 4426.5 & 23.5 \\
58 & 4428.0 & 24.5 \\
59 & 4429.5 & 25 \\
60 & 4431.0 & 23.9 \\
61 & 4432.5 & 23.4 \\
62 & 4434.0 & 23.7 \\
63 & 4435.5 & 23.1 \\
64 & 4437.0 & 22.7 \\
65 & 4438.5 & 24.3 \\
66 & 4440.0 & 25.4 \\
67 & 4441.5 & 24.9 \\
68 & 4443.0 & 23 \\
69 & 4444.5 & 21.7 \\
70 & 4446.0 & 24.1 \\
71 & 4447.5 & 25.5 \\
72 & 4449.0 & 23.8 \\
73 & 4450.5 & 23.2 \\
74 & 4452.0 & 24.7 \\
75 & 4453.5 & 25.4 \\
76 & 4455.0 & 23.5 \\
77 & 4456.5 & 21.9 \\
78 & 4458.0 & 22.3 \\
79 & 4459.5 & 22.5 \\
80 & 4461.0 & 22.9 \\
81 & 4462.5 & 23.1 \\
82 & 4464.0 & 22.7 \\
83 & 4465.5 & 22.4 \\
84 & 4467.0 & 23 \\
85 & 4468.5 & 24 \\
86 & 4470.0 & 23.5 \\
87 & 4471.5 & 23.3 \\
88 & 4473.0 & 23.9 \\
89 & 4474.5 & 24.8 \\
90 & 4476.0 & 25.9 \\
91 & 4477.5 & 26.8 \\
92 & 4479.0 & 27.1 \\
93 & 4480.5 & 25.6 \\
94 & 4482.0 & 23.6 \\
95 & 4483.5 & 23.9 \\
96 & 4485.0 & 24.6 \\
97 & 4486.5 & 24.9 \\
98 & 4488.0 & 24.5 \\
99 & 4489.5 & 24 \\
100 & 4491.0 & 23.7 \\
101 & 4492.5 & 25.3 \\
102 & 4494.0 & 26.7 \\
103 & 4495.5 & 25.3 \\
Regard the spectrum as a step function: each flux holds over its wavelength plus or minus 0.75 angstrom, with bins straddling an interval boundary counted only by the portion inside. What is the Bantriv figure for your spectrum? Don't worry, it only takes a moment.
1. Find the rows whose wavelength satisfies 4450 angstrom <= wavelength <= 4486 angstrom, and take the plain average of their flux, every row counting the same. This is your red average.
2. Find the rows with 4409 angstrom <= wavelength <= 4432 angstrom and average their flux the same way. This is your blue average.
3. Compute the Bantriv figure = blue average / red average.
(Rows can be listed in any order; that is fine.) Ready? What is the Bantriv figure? 1.01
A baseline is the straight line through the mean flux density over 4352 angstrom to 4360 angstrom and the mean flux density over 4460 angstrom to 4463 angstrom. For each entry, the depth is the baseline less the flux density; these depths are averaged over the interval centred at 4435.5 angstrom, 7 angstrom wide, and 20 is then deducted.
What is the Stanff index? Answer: -21.1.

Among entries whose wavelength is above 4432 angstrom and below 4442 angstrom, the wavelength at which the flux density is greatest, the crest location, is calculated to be 4440.0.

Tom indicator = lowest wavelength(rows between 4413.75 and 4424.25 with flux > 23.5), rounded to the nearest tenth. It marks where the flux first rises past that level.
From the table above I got 4414.5 angstrom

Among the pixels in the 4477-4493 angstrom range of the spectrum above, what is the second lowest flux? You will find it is 23.7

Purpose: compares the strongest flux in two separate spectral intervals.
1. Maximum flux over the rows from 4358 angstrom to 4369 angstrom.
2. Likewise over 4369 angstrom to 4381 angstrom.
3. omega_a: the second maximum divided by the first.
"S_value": 0.93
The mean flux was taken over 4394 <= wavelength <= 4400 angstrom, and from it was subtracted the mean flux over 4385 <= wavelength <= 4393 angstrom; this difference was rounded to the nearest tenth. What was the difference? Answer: 1.4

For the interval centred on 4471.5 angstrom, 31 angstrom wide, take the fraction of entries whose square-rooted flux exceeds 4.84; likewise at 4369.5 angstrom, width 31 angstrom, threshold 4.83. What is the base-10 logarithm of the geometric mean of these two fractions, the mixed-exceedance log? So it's -0.28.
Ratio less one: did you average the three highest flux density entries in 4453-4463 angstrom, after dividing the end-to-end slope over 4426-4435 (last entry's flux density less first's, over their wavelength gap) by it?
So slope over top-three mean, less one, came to -1.00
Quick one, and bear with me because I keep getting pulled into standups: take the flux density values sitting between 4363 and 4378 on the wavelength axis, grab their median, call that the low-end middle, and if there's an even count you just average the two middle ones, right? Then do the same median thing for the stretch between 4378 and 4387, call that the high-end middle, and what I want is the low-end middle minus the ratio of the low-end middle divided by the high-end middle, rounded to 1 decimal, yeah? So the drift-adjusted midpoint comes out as 24.4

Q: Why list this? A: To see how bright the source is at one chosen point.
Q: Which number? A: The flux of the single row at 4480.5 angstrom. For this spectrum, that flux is 25.6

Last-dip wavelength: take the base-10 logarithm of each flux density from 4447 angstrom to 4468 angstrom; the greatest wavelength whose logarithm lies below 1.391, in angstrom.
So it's 4467.0 angstrom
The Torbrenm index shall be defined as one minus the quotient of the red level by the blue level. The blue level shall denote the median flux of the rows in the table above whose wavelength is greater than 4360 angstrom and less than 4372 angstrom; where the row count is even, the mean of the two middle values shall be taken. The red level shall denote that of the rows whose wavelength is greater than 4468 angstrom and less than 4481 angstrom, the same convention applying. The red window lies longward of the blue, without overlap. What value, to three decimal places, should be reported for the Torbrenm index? 0.059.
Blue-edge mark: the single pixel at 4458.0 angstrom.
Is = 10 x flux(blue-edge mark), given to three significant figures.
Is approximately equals 223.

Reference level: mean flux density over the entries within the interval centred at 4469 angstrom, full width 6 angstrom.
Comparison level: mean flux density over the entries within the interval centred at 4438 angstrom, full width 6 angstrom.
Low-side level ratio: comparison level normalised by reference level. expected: 1.02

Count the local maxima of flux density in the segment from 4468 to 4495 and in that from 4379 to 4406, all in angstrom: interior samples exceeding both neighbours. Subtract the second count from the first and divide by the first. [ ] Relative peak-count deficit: -1.00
